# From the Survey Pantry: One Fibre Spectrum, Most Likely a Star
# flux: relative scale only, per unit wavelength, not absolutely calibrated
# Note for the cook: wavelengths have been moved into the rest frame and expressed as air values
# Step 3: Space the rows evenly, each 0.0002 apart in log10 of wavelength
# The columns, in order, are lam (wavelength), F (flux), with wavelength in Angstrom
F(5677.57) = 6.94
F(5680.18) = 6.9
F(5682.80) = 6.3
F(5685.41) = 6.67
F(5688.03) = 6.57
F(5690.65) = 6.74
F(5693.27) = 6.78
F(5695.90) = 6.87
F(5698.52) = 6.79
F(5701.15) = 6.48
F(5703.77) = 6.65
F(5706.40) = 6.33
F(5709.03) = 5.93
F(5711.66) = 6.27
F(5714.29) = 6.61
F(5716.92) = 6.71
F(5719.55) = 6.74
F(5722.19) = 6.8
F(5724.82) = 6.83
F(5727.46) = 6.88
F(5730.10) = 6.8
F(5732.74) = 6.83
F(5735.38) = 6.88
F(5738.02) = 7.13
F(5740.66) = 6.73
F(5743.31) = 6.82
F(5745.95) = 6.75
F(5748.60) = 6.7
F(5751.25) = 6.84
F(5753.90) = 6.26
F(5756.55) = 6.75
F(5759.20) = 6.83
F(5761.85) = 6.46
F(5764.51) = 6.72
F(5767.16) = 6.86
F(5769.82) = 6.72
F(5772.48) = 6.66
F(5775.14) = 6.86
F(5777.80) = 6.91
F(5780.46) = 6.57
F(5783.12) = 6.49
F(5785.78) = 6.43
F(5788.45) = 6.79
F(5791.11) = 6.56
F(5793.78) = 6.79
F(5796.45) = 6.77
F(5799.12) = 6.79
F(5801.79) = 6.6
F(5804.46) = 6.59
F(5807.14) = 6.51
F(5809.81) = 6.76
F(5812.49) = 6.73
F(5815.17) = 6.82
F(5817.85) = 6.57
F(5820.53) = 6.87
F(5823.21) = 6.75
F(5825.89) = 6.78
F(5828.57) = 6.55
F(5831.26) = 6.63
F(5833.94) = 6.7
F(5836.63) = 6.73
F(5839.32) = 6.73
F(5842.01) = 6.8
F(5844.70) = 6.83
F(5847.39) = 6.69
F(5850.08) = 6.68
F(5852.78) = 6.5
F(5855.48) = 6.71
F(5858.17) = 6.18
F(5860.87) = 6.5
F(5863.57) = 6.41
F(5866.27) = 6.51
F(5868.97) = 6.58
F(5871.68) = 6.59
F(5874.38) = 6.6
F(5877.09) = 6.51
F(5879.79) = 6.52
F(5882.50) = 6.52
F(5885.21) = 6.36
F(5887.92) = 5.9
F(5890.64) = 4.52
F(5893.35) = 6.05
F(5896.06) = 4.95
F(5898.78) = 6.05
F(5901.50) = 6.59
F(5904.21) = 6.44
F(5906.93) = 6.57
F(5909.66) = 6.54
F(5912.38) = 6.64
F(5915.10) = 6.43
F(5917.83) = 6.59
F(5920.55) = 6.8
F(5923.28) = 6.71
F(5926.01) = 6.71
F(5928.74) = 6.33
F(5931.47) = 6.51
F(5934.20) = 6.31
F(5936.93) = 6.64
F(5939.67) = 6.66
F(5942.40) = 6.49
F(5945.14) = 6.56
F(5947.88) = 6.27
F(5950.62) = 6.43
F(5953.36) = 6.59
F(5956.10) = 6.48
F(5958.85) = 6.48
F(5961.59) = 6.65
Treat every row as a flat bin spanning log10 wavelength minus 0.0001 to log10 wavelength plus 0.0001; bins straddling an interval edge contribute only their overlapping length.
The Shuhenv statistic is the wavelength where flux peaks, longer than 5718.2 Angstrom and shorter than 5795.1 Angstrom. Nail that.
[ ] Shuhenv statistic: 5738.02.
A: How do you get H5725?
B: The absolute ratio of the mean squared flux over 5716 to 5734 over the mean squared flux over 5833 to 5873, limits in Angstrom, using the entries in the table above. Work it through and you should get 1.06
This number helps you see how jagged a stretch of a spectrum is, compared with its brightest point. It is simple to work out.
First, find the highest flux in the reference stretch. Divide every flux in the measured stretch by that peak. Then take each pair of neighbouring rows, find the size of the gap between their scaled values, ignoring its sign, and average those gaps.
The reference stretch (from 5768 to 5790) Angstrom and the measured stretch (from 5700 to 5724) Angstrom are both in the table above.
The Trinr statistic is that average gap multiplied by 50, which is 1.59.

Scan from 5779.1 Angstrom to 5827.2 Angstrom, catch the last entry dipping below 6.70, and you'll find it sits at 5817.85 Angstrom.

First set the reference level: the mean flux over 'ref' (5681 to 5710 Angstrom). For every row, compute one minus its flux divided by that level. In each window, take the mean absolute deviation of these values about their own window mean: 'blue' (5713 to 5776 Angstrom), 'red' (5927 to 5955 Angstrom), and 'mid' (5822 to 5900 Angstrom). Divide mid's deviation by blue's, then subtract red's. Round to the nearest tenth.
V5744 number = 3.1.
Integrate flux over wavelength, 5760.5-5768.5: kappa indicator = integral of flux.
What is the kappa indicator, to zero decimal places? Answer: 53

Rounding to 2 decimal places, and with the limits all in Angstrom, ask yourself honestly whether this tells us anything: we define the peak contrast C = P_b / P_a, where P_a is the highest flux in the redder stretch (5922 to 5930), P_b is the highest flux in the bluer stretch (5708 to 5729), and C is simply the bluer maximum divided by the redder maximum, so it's 1.03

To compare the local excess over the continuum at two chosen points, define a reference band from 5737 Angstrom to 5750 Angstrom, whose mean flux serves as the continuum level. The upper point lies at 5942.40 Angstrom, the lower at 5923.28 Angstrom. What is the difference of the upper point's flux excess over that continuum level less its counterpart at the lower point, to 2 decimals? -0.22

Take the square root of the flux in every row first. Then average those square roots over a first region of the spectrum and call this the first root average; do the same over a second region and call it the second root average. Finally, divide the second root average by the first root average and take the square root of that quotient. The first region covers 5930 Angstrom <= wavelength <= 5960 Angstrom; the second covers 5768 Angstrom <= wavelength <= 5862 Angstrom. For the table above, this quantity 1.007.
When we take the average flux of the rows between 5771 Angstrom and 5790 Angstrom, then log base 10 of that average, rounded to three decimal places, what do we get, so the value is 0.824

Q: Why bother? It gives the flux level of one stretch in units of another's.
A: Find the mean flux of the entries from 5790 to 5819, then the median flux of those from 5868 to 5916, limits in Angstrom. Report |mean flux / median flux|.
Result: 1.025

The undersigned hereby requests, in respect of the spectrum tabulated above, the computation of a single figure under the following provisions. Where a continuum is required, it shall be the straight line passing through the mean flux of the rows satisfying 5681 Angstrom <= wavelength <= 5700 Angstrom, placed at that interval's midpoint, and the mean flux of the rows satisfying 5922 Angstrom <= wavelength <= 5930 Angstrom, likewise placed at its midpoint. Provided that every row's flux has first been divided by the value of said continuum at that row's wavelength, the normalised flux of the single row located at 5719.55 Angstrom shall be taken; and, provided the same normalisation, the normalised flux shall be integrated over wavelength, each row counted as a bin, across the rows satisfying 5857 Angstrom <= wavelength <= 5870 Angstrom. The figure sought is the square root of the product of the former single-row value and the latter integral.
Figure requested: 3.6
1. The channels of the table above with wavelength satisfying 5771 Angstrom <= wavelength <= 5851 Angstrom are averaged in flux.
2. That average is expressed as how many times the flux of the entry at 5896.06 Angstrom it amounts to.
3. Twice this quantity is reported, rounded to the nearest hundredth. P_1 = 2.71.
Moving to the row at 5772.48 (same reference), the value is 2.01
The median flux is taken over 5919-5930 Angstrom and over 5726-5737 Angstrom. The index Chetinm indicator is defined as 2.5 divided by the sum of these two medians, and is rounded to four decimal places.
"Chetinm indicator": 0.1843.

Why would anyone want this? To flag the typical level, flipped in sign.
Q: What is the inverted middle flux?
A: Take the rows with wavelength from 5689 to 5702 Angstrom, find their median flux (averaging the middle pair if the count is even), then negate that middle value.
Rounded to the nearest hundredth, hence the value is -6.78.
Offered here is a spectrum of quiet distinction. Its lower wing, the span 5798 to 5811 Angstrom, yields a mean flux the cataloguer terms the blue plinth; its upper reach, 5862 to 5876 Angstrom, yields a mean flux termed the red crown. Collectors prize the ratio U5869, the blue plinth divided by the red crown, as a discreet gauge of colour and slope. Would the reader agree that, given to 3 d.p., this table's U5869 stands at 1.017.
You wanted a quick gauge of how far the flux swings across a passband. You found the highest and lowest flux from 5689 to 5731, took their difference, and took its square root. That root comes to 0.97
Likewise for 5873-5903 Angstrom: 1.44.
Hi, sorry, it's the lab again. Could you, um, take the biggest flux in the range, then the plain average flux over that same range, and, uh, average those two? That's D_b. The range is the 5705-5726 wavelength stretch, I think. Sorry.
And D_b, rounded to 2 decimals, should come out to 6.68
